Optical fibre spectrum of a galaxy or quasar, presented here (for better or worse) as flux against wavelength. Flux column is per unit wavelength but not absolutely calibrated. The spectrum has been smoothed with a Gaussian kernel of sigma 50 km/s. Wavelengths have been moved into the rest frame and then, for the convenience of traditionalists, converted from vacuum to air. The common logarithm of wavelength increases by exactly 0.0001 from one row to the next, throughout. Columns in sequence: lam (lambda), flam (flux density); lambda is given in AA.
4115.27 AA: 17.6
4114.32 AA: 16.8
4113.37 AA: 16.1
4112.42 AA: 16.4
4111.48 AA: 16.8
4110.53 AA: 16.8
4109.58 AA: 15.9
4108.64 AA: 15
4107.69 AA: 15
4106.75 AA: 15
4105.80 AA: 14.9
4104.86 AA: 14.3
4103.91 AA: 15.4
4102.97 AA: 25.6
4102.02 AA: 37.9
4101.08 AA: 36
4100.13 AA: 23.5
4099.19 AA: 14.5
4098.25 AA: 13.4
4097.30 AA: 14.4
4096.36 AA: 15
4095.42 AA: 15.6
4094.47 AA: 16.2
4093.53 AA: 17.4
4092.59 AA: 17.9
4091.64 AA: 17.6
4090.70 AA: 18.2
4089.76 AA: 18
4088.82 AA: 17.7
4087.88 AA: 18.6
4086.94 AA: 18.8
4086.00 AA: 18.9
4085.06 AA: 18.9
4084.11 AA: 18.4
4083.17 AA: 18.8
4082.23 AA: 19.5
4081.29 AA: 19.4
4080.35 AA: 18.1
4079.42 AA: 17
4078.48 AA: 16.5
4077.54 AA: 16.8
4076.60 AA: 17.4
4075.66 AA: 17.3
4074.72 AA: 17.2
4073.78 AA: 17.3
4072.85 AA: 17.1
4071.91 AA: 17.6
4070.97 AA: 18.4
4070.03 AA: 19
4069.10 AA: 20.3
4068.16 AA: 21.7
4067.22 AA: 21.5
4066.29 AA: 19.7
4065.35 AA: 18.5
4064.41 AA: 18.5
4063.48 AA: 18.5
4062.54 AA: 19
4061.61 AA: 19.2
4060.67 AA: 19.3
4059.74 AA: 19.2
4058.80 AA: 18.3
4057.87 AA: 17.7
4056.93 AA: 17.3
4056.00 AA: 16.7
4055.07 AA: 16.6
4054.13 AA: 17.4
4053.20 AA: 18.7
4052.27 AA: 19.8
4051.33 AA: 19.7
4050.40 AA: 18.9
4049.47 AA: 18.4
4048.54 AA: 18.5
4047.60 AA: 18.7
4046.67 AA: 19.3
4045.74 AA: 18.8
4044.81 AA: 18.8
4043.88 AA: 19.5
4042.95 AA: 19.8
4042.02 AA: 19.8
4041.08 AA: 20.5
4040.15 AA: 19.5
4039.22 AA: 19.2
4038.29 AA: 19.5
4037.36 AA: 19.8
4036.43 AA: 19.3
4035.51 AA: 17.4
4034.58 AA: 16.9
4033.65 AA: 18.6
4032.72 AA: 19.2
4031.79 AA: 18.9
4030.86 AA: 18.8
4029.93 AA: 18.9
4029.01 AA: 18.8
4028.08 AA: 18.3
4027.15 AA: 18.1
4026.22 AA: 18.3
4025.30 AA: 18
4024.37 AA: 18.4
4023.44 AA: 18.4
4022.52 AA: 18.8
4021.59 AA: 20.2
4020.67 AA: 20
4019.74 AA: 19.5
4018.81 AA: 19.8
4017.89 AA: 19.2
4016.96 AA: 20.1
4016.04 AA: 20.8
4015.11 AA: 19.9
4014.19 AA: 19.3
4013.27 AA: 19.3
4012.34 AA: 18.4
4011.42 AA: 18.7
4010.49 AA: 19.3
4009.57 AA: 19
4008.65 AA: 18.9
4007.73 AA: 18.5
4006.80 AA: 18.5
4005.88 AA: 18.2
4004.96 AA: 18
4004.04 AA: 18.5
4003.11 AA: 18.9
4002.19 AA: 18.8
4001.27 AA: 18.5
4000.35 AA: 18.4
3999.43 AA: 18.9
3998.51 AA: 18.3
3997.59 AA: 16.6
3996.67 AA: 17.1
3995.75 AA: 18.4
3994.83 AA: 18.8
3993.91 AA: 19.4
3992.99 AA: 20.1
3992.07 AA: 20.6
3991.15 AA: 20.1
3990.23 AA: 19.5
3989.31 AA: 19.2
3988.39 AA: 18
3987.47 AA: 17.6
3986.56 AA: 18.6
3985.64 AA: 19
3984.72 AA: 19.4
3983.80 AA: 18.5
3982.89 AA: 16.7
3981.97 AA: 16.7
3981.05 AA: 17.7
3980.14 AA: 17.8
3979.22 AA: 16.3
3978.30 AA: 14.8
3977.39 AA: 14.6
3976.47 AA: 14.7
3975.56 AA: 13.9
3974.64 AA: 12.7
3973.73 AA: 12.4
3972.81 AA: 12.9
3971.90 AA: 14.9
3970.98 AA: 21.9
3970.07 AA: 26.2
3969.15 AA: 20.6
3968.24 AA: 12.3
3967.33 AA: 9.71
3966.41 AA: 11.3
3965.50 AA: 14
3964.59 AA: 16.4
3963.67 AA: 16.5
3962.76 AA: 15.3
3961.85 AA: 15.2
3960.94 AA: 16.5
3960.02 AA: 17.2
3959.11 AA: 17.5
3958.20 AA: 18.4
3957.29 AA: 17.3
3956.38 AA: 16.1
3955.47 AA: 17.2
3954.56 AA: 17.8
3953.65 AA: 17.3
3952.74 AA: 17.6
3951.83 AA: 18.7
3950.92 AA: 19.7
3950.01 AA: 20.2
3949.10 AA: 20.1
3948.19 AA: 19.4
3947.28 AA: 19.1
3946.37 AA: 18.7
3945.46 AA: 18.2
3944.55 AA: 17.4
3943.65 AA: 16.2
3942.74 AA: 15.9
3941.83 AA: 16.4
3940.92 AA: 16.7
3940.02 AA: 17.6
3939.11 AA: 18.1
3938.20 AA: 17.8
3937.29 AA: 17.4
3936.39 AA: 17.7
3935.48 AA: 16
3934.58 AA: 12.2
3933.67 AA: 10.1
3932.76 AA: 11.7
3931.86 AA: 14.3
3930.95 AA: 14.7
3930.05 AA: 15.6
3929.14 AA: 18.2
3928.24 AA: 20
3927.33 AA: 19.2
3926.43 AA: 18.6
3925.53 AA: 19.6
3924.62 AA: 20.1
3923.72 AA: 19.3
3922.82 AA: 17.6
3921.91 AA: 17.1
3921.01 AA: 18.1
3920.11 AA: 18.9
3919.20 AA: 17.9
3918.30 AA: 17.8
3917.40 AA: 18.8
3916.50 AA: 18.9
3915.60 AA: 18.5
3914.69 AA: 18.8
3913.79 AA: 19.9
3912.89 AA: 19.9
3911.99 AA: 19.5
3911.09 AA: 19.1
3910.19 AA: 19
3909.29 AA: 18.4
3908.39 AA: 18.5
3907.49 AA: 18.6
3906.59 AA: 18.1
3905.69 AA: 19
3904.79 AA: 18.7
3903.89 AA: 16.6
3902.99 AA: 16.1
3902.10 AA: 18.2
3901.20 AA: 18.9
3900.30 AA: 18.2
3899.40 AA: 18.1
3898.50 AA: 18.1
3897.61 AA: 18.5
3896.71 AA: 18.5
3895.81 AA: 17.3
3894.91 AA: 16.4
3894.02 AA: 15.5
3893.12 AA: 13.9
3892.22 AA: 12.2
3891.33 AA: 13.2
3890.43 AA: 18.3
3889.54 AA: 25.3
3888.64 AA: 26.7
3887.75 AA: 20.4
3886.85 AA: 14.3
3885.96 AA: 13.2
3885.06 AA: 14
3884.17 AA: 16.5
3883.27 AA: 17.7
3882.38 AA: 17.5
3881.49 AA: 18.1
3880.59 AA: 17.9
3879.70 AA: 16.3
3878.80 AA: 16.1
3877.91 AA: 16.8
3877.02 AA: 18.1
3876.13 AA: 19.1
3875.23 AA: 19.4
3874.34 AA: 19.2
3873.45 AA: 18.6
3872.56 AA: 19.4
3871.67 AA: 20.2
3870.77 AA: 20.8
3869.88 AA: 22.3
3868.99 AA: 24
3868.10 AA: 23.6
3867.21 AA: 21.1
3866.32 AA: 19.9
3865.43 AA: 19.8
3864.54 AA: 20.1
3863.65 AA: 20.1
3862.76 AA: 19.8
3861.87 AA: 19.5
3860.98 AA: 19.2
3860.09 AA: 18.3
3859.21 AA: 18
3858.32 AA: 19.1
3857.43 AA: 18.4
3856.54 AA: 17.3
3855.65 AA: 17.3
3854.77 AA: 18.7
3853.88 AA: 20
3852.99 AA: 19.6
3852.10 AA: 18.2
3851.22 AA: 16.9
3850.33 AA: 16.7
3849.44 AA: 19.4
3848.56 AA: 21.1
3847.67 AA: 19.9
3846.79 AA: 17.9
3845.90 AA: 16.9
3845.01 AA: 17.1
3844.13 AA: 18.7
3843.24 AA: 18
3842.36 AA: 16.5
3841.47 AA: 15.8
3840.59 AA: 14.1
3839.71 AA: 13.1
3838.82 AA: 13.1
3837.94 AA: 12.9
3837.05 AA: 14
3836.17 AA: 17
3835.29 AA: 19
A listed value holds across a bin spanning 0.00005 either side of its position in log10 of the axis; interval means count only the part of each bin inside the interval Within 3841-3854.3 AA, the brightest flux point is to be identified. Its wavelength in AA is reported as 3848.56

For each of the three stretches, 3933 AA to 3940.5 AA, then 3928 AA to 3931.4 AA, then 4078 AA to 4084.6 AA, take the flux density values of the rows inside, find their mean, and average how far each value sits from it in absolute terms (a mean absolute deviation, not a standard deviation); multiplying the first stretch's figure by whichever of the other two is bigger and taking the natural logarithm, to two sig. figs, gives 1.5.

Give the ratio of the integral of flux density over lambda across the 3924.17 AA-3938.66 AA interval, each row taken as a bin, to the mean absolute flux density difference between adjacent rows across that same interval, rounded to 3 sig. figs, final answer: 169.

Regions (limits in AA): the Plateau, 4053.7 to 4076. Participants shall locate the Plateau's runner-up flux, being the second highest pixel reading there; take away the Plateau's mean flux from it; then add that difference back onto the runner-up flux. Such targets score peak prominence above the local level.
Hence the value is 24.5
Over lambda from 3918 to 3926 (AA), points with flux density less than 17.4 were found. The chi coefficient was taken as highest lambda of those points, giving 3921.91 AA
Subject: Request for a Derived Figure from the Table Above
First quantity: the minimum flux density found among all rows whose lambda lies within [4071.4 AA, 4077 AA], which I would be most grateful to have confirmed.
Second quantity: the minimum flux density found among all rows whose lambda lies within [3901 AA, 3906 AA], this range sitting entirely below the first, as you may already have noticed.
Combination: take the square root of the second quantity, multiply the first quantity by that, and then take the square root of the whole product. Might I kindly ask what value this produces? 8.3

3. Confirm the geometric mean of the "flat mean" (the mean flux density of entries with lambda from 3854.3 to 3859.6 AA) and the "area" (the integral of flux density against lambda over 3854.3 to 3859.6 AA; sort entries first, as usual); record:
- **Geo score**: 42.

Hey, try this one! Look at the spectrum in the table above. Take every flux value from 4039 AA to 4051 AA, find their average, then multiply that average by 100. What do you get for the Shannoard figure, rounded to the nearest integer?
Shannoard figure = 1921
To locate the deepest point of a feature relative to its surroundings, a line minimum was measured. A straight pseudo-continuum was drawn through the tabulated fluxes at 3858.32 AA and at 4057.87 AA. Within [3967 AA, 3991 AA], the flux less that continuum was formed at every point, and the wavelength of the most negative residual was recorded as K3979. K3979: 3967.33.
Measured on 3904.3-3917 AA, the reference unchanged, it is 3906.59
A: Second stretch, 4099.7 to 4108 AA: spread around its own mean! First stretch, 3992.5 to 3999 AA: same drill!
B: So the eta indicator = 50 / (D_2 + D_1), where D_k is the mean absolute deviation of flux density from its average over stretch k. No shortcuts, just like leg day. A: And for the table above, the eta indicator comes 6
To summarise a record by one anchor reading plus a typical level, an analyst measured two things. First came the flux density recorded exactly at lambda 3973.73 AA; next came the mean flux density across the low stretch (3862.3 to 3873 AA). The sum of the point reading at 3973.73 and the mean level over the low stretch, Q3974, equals 33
